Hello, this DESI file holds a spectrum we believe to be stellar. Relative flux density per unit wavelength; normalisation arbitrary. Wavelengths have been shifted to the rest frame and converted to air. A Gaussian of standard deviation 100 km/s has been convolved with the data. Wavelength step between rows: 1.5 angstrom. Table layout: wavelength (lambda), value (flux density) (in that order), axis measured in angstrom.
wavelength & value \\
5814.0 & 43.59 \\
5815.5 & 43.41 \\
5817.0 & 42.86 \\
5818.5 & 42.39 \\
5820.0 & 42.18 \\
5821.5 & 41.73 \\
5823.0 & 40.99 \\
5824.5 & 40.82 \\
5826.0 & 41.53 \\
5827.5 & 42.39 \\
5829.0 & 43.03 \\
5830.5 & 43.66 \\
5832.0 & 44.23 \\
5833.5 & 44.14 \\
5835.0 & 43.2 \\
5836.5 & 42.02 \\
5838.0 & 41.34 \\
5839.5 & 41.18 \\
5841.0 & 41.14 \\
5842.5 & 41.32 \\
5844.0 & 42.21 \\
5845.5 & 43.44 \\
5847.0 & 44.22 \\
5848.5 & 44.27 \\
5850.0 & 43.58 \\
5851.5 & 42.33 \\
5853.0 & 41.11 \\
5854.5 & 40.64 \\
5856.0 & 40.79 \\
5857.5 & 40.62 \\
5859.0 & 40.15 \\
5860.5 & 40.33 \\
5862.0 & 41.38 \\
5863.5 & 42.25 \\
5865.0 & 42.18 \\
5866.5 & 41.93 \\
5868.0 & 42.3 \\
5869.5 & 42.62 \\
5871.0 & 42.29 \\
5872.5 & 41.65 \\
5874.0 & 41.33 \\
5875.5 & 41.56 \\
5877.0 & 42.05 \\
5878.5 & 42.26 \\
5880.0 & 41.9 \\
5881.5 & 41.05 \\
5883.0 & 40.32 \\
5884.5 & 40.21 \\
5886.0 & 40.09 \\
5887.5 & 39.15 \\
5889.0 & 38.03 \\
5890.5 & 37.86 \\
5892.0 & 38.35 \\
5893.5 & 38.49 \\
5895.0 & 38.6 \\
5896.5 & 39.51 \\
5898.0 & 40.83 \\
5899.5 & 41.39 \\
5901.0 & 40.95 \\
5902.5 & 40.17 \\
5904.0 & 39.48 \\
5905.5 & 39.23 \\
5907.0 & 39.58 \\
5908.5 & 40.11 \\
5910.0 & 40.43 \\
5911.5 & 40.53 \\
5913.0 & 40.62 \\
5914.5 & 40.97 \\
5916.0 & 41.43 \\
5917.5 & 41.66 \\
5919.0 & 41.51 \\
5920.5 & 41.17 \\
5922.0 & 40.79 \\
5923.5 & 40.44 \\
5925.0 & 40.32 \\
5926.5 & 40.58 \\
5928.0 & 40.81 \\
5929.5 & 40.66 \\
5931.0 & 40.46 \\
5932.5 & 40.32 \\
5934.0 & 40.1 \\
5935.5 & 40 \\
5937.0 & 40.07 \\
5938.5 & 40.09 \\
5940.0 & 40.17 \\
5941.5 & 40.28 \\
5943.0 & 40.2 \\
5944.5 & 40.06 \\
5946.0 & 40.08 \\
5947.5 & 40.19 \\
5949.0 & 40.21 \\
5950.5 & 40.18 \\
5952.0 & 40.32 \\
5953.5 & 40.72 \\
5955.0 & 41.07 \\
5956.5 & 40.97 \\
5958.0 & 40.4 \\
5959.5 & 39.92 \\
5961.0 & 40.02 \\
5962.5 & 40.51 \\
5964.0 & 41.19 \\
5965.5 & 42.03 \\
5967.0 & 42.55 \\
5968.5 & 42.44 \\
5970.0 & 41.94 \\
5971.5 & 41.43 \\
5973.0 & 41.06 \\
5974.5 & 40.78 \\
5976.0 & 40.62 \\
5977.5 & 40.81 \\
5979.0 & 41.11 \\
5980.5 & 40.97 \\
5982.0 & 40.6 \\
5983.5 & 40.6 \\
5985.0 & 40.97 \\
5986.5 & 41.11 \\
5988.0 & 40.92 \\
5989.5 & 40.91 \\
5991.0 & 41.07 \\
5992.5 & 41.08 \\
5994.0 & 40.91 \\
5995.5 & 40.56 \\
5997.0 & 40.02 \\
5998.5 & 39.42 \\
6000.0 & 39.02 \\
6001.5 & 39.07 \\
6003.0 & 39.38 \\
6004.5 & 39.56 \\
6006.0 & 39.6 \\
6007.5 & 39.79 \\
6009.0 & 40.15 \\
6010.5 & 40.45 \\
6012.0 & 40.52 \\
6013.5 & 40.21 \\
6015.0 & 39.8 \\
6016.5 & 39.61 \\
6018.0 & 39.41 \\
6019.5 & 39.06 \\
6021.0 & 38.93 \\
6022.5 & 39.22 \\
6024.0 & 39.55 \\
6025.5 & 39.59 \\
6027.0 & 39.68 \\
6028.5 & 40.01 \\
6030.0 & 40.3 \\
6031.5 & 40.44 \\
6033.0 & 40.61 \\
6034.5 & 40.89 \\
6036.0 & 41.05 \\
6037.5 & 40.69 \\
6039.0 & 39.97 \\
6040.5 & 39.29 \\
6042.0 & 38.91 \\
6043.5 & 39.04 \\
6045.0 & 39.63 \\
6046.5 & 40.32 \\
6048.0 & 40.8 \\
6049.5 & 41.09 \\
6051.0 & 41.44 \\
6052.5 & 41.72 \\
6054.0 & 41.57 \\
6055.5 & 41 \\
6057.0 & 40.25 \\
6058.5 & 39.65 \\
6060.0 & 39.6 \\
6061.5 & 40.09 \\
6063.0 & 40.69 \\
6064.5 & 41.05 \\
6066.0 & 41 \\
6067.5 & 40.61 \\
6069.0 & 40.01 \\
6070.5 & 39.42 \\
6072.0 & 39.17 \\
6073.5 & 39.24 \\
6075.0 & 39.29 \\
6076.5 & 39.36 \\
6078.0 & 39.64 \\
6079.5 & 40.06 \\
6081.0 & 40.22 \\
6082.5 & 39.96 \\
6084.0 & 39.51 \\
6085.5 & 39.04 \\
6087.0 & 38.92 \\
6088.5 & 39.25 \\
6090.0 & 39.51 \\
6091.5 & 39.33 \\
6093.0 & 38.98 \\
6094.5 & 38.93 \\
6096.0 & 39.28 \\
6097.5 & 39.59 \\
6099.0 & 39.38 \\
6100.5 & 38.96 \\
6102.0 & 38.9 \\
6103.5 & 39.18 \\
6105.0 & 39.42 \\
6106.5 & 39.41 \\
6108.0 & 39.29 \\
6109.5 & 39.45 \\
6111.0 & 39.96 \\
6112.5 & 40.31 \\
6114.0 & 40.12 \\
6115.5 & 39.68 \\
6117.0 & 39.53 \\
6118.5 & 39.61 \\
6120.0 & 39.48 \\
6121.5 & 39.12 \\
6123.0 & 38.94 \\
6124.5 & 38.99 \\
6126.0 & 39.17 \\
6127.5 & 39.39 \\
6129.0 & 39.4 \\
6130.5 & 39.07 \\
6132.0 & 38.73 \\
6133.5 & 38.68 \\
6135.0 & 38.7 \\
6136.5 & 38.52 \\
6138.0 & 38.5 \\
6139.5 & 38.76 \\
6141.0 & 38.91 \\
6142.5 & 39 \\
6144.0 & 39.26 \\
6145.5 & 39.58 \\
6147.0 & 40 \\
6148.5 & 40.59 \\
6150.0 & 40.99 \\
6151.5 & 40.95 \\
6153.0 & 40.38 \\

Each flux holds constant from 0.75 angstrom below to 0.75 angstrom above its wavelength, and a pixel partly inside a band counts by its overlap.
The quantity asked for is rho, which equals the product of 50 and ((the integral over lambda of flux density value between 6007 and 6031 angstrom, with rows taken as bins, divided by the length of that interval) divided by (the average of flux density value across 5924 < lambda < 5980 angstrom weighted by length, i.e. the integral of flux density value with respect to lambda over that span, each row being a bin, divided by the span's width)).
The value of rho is 48.9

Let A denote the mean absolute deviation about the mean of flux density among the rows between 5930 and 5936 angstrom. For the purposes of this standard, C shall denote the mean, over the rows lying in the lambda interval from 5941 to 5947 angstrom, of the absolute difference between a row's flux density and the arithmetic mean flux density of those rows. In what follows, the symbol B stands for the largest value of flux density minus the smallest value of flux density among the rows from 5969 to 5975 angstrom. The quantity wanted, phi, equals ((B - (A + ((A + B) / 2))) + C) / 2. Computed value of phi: 0.2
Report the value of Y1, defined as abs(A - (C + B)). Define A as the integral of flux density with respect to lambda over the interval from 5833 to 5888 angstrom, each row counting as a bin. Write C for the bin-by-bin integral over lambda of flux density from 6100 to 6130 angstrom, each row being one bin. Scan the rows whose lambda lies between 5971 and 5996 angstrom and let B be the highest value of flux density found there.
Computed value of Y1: 1072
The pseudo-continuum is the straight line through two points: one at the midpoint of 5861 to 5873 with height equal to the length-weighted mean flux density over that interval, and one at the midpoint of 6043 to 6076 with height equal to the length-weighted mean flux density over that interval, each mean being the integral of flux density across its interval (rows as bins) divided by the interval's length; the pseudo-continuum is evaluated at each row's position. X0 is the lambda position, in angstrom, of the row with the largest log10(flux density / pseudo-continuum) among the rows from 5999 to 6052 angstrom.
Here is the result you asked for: 6051.0 angstrom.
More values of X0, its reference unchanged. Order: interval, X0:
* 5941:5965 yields 5964.0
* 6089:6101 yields 6097.5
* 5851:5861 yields 5851.5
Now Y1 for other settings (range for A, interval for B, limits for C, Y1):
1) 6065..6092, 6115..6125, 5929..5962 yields 299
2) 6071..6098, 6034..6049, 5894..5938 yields 756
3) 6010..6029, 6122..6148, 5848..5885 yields 827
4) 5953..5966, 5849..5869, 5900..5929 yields 691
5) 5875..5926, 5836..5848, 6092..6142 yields 51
